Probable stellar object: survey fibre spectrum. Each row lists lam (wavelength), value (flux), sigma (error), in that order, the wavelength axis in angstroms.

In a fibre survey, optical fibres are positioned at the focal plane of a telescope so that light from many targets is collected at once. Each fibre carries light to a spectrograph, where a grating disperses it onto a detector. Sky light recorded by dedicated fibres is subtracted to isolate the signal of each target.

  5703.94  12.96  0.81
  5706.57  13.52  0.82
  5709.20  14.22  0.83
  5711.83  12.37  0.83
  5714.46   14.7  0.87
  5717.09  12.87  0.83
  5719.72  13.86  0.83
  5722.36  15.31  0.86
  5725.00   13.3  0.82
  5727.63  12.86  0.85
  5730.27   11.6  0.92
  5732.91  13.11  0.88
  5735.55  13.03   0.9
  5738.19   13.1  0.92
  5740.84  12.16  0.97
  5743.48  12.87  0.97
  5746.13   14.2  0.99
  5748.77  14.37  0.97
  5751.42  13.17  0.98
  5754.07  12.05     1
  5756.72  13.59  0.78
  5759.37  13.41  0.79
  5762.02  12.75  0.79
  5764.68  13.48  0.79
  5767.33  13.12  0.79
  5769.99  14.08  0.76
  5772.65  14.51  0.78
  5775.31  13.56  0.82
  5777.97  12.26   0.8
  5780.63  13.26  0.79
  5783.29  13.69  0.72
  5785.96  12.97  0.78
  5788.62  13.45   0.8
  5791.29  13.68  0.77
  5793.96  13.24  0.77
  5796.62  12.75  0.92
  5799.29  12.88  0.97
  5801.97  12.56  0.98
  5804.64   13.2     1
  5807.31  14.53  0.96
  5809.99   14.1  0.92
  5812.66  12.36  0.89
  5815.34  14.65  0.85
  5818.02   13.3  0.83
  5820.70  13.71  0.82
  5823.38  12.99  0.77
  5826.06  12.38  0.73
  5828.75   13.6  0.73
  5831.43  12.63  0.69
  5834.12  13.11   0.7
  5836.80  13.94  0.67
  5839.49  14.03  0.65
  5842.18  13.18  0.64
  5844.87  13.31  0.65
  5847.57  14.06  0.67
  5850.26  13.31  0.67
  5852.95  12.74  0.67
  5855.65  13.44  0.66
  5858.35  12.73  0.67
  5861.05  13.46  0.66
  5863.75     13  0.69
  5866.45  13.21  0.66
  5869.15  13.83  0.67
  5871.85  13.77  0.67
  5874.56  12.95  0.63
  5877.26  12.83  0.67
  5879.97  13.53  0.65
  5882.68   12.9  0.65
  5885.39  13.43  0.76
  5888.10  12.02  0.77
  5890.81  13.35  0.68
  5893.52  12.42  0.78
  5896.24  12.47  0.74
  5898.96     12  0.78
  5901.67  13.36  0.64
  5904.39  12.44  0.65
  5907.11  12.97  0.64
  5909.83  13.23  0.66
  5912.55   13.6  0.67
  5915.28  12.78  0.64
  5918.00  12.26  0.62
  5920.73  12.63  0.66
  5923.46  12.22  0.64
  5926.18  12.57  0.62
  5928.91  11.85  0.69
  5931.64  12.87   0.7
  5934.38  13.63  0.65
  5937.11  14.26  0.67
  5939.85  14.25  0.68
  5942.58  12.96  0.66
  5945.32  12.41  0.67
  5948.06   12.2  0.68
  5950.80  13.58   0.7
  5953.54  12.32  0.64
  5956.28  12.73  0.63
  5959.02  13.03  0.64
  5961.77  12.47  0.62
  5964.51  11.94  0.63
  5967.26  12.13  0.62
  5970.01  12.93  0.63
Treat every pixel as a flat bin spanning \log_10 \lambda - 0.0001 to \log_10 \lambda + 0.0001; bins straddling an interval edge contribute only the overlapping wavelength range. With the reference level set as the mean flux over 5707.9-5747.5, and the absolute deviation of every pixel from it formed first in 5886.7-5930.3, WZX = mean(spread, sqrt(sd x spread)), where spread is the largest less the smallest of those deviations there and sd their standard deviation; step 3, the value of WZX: 1.1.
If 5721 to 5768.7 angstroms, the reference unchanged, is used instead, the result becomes 1.5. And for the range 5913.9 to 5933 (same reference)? 0.8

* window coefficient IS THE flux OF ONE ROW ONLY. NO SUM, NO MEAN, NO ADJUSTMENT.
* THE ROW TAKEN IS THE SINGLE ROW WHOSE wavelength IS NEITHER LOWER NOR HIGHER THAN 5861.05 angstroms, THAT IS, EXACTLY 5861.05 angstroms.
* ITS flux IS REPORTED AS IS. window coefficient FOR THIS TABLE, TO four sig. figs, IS 13.46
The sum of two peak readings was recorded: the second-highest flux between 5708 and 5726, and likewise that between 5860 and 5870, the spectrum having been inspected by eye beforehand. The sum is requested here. 28.2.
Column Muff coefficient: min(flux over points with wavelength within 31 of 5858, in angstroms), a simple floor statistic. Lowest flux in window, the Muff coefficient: 12.02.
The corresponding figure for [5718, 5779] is 11.6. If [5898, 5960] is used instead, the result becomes 11.85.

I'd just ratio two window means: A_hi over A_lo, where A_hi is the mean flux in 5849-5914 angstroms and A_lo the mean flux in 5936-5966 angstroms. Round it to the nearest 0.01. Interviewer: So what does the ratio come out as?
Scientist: 1.01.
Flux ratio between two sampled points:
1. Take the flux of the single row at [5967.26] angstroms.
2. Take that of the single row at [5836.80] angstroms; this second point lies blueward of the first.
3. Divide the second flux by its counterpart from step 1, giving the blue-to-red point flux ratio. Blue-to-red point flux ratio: 1.15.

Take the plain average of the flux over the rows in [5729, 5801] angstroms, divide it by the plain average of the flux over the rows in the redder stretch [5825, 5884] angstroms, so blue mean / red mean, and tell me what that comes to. 0.99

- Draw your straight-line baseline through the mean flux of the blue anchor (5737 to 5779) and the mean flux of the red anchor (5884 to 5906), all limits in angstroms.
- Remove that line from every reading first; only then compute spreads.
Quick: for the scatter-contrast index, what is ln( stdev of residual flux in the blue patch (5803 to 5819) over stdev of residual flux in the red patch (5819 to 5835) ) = 0.5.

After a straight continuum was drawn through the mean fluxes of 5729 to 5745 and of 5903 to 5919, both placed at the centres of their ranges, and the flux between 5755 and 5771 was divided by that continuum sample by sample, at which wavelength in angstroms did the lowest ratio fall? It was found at 5762.02 angstroms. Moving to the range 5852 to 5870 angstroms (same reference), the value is 5858.35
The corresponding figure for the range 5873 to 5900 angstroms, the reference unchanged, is 5898.96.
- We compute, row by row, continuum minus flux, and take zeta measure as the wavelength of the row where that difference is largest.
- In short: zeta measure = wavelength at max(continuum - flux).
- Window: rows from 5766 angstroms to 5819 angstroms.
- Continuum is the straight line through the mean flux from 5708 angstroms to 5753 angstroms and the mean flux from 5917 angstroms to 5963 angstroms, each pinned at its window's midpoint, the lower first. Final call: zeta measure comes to 5777.97 angstroms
